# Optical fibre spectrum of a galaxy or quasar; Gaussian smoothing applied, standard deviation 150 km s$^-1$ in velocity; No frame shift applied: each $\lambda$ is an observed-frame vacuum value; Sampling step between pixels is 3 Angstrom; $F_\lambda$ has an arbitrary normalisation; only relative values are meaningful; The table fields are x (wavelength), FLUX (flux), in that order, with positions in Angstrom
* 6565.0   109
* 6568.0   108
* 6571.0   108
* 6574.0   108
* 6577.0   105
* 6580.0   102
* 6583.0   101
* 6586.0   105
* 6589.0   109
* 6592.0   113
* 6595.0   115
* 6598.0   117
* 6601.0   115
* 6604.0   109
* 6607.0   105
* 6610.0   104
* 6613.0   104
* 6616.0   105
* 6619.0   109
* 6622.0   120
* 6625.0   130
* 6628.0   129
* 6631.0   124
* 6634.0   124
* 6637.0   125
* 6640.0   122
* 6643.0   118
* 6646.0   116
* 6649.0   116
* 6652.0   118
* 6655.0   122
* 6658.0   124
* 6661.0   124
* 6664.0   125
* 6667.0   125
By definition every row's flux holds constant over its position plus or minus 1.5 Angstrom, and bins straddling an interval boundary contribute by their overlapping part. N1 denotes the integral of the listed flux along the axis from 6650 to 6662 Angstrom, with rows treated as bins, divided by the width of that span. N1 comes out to 122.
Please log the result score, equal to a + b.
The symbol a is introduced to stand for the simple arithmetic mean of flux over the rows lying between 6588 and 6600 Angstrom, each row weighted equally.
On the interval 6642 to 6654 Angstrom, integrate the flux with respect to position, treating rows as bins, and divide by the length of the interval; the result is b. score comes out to 231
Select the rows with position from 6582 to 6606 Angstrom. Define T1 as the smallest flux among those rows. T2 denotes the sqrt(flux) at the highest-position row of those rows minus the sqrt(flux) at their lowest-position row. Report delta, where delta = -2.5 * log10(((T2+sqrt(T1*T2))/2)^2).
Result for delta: -2.6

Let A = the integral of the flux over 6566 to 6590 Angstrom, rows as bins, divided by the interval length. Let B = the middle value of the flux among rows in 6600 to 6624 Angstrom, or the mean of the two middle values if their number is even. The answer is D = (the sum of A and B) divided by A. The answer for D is 2.01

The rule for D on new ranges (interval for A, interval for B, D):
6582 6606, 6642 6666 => 2.09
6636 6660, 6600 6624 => 1.89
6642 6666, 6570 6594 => 1.88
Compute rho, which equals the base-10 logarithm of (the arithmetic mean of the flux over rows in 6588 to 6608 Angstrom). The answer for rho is 2.05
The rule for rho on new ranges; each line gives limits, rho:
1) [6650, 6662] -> 2.09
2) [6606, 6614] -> 2.02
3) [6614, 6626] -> 2.06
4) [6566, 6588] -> 2.02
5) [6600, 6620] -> 2.03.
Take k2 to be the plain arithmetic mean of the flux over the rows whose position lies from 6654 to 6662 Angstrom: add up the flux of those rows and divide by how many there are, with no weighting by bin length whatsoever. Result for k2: 123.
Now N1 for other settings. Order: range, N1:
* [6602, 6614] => 106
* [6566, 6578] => 107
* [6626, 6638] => 126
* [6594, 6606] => 114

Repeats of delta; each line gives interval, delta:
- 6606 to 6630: -3.9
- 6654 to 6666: -1.6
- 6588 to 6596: -2.3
